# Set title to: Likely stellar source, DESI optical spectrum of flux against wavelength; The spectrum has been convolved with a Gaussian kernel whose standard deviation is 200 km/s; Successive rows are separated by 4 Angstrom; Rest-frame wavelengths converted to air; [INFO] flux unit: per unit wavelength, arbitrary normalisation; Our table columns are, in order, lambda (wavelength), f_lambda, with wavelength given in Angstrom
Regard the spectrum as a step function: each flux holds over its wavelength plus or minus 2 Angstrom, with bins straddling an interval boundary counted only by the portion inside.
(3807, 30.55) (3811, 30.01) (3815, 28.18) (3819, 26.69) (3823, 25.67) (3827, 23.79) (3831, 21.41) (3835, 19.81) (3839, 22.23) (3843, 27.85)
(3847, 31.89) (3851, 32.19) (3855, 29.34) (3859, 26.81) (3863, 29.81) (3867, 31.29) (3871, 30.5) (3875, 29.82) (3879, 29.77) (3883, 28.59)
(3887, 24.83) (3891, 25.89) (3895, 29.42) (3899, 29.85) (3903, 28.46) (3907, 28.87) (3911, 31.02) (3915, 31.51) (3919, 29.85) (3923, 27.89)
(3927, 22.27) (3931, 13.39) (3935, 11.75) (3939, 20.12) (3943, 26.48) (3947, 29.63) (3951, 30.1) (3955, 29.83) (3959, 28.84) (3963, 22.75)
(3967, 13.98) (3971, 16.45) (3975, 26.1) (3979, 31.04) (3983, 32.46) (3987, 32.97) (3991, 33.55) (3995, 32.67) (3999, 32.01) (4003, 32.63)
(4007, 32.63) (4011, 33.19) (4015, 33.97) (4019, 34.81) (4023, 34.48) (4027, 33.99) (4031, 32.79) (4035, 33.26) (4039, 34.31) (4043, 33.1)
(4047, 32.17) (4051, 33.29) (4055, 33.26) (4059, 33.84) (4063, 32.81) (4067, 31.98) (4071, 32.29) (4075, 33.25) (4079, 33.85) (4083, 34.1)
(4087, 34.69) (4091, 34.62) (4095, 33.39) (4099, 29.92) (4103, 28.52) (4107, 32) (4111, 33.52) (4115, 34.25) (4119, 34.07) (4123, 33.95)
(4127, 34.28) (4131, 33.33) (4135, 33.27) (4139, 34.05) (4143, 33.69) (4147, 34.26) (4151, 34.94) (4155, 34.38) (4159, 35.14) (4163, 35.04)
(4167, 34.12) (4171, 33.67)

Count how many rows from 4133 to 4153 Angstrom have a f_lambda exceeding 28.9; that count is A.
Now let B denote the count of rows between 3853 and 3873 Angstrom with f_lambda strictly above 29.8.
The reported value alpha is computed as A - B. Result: 2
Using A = 5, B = 3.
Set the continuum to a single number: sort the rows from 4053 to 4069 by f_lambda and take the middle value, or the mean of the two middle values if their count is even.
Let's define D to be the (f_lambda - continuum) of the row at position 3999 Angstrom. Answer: -1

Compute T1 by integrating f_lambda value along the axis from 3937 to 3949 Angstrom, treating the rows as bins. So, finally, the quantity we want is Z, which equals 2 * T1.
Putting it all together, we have 610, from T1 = 305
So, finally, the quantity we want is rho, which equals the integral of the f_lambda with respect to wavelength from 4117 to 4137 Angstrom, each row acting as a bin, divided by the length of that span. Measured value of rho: 33.8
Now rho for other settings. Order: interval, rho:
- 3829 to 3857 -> 26.4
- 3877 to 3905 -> 28.1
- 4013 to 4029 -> 34.3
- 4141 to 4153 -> 34.3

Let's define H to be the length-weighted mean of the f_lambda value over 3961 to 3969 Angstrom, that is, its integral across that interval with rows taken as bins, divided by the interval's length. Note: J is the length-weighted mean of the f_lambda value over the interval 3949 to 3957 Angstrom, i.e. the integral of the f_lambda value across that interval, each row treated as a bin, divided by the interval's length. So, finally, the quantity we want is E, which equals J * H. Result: 550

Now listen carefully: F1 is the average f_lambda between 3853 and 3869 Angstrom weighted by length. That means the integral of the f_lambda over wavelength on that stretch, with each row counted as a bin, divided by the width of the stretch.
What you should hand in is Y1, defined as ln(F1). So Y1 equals 3.38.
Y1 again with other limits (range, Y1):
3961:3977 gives 2.99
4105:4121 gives 3.51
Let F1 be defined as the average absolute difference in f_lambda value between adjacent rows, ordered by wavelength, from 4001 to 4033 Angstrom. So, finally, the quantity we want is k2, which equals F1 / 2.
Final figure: 0.30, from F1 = 0.60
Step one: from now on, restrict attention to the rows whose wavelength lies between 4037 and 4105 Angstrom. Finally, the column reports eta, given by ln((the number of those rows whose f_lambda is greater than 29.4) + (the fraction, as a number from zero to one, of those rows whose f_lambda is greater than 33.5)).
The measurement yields 2.8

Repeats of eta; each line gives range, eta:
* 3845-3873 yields 1.6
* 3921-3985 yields 1.6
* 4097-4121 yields 1.7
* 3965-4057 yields 3.0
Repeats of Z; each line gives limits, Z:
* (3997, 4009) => 778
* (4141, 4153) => 823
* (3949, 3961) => 710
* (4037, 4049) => 797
